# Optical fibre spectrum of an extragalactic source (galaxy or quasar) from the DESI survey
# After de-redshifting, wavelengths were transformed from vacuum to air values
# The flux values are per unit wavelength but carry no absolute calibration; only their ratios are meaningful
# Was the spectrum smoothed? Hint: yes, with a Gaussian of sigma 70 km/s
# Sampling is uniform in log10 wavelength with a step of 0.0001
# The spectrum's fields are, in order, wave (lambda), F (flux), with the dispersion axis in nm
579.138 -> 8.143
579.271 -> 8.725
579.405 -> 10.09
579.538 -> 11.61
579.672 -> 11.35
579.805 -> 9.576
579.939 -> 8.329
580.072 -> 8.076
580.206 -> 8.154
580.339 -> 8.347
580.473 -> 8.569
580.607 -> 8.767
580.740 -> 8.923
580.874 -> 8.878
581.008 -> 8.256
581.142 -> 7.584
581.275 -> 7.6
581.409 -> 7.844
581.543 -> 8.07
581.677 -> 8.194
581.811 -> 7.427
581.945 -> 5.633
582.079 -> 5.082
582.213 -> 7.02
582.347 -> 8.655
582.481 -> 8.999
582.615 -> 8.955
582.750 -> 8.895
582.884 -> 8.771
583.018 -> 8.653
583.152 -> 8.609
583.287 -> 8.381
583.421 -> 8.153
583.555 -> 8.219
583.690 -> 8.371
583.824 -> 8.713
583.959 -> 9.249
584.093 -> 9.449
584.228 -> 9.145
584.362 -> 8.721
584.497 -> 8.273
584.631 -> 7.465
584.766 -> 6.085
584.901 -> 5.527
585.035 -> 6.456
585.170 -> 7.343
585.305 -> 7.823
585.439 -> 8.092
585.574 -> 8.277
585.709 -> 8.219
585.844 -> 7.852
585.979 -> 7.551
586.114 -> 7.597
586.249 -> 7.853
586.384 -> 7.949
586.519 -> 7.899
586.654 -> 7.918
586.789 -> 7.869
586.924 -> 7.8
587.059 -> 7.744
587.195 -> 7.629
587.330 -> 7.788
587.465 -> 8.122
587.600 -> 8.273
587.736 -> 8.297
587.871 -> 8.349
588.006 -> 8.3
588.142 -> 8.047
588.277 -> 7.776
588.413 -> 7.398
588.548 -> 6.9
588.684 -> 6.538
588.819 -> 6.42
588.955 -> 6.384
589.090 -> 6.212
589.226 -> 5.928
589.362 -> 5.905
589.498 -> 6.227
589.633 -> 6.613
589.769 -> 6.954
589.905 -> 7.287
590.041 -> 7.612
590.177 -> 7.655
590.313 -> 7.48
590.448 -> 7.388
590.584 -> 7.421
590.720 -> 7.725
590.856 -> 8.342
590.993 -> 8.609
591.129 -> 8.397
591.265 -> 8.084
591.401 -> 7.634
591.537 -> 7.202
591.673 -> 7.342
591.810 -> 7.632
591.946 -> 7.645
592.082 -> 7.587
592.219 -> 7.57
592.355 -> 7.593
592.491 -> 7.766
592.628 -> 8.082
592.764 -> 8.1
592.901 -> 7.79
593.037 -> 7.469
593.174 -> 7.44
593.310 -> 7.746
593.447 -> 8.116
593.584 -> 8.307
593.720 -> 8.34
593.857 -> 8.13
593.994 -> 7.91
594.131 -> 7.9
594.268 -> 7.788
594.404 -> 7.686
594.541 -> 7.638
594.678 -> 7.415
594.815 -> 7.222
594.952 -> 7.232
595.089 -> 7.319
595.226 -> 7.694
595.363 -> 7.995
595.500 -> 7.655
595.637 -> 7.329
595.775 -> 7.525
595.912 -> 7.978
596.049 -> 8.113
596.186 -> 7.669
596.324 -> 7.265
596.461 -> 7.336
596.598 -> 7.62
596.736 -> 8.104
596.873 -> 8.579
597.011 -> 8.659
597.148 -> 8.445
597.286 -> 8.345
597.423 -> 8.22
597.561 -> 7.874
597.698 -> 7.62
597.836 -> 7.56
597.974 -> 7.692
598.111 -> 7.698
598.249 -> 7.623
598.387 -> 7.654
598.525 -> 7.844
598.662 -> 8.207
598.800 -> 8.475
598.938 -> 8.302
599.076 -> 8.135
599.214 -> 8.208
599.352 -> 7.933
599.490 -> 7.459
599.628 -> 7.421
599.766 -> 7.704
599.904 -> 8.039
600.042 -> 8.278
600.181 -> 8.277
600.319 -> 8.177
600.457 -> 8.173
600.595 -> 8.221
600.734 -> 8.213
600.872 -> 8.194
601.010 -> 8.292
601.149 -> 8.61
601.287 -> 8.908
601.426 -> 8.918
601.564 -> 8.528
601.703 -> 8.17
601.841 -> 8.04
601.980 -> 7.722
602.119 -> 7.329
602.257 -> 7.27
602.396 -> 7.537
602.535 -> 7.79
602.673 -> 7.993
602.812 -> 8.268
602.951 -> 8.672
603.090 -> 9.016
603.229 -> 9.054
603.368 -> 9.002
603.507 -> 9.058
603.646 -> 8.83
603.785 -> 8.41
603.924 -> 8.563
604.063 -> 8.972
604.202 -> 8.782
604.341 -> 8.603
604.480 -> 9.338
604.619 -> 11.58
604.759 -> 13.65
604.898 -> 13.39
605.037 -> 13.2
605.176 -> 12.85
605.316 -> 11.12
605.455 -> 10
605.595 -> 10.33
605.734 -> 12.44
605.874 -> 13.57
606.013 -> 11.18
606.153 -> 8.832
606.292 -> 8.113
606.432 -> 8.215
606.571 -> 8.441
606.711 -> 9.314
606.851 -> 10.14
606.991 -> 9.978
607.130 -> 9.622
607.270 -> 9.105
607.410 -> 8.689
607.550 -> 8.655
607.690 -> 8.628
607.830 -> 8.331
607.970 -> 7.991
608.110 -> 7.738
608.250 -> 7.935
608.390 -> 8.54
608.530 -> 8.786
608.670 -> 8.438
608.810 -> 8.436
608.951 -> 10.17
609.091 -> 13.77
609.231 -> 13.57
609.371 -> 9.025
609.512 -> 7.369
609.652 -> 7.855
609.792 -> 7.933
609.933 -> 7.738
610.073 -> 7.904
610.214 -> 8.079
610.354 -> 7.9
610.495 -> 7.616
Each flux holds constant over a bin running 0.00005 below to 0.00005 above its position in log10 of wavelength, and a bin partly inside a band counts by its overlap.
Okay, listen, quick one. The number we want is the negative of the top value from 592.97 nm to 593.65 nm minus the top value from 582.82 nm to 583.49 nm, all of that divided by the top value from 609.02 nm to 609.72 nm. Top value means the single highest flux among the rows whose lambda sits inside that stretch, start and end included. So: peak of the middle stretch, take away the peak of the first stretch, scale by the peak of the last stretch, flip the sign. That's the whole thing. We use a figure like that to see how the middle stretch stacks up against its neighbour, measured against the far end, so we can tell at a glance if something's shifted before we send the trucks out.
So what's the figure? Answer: 0.03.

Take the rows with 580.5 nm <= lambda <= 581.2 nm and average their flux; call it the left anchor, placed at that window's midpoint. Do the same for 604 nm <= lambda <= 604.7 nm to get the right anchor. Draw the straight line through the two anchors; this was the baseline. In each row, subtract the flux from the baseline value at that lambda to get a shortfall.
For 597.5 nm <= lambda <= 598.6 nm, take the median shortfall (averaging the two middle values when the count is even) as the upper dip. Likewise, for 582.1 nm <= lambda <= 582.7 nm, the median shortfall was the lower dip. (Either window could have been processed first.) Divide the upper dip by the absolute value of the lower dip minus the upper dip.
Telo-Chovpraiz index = 0.9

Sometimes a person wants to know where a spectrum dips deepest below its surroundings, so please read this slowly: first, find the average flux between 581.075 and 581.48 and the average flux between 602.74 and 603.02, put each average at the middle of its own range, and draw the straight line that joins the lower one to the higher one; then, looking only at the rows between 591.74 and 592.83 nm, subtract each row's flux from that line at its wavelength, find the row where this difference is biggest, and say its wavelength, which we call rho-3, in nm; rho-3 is 592.219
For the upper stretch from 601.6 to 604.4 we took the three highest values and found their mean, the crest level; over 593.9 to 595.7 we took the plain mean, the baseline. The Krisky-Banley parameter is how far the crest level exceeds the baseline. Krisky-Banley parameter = 1.4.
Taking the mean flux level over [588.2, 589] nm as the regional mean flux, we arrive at 6.9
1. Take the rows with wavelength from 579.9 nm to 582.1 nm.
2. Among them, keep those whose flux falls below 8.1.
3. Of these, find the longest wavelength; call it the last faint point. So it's 582.079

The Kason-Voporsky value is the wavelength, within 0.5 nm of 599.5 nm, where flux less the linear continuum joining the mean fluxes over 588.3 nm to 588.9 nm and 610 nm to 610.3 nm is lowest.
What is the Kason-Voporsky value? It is 599.628 nm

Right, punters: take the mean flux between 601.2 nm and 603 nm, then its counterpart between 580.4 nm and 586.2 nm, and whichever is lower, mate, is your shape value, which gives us 8.01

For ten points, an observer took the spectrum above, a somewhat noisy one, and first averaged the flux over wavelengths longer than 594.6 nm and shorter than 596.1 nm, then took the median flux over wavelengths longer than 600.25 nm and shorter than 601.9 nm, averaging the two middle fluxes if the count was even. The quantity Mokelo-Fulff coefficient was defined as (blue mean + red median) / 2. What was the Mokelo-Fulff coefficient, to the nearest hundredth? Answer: 7.90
